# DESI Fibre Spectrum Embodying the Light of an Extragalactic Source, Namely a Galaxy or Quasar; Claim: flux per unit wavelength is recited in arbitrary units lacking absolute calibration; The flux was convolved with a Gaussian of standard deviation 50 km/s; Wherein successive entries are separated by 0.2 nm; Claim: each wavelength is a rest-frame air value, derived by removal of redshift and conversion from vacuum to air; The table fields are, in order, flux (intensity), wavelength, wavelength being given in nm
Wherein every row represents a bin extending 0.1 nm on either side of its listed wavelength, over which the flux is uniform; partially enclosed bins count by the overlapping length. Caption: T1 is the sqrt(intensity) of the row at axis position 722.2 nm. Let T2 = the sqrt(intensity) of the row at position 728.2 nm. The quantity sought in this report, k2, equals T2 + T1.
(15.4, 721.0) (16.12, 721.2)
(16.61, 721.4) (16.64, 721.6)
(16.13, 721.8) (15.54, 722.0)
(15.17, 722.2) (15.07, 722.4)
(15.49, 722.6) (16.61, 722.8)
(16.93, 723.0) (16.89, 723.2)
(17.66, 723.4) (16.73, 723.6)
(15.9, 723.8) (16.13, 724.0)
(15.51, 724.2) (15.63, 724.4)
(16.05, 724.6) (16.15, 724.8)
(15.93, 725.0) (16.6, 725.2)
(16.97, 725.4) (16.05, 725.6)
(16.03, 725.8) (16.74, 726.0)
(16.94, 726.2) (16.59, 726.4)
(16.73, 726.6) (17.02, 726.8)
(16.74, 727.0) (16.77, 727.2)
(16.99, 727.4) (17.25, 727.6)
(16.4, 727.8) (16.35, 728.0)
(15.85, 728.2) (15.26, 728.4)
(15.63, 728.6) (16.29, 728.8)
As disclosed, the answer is 7.88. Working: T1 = 3.89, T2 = 3.98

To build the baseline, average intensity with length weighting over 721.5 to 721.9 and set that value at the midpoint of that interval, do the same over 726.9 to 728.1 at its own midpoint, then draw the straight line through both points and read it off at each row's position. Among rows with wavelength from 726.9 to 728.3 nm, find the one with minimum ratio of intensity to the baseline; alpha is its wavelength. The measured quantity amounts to 728.2 nm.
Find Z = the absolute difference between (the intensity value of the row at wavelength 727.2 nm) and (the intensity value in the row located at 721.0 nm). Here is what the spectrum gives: 1.4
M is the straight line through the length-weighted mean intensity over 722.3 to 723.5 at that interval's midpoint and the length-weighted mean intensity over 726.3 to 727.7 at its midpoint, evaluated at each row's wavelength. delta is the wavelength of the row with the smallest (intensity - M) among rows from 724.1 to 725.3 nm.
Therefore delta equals 724.2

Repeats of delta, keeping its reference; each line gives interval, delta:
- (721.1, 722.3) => 722.2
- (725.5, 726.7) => 725.8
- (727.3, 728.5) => 728.4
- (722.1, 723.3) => 722.4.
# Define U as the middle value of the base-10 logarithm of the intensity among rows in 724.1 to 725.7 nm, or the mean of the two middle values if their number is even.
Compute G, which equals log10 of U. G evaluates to 0.081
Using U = 1.21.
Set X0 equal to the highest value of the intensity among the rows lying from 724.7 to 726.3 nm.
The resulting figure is 16.97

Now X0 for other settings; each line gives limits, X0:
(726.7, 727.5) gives 17.02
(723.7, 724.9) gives 16.15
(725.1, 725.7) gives 16.97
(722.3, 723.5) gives 17.66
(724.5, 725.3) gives 16.6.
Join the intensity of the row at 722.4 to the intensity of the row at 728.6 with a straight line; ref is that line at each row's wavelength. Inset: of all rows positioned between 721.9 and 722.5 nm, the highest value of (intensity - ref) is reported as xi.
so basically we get 0.51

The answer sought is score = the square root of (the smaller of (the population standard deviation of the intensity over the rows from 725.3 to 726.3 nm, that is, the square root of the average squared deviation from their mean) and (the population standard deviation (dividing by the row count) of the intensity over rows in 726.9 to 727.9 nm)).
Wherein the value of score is 0.53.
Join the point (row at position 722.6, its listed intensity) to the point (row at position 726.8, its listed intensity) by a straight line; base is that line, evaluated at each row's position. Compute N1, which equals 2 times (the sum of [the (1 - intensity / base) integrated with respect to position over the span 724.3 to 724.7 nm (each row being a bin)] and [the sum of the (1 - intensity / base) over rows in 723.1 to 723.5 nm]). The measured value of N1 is -0.37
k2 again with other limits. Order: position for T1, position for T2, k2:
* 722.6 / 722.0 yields 7.88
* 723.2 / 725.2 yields 8.18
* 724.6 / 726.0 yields 8.10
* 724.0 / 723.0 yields 8.13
